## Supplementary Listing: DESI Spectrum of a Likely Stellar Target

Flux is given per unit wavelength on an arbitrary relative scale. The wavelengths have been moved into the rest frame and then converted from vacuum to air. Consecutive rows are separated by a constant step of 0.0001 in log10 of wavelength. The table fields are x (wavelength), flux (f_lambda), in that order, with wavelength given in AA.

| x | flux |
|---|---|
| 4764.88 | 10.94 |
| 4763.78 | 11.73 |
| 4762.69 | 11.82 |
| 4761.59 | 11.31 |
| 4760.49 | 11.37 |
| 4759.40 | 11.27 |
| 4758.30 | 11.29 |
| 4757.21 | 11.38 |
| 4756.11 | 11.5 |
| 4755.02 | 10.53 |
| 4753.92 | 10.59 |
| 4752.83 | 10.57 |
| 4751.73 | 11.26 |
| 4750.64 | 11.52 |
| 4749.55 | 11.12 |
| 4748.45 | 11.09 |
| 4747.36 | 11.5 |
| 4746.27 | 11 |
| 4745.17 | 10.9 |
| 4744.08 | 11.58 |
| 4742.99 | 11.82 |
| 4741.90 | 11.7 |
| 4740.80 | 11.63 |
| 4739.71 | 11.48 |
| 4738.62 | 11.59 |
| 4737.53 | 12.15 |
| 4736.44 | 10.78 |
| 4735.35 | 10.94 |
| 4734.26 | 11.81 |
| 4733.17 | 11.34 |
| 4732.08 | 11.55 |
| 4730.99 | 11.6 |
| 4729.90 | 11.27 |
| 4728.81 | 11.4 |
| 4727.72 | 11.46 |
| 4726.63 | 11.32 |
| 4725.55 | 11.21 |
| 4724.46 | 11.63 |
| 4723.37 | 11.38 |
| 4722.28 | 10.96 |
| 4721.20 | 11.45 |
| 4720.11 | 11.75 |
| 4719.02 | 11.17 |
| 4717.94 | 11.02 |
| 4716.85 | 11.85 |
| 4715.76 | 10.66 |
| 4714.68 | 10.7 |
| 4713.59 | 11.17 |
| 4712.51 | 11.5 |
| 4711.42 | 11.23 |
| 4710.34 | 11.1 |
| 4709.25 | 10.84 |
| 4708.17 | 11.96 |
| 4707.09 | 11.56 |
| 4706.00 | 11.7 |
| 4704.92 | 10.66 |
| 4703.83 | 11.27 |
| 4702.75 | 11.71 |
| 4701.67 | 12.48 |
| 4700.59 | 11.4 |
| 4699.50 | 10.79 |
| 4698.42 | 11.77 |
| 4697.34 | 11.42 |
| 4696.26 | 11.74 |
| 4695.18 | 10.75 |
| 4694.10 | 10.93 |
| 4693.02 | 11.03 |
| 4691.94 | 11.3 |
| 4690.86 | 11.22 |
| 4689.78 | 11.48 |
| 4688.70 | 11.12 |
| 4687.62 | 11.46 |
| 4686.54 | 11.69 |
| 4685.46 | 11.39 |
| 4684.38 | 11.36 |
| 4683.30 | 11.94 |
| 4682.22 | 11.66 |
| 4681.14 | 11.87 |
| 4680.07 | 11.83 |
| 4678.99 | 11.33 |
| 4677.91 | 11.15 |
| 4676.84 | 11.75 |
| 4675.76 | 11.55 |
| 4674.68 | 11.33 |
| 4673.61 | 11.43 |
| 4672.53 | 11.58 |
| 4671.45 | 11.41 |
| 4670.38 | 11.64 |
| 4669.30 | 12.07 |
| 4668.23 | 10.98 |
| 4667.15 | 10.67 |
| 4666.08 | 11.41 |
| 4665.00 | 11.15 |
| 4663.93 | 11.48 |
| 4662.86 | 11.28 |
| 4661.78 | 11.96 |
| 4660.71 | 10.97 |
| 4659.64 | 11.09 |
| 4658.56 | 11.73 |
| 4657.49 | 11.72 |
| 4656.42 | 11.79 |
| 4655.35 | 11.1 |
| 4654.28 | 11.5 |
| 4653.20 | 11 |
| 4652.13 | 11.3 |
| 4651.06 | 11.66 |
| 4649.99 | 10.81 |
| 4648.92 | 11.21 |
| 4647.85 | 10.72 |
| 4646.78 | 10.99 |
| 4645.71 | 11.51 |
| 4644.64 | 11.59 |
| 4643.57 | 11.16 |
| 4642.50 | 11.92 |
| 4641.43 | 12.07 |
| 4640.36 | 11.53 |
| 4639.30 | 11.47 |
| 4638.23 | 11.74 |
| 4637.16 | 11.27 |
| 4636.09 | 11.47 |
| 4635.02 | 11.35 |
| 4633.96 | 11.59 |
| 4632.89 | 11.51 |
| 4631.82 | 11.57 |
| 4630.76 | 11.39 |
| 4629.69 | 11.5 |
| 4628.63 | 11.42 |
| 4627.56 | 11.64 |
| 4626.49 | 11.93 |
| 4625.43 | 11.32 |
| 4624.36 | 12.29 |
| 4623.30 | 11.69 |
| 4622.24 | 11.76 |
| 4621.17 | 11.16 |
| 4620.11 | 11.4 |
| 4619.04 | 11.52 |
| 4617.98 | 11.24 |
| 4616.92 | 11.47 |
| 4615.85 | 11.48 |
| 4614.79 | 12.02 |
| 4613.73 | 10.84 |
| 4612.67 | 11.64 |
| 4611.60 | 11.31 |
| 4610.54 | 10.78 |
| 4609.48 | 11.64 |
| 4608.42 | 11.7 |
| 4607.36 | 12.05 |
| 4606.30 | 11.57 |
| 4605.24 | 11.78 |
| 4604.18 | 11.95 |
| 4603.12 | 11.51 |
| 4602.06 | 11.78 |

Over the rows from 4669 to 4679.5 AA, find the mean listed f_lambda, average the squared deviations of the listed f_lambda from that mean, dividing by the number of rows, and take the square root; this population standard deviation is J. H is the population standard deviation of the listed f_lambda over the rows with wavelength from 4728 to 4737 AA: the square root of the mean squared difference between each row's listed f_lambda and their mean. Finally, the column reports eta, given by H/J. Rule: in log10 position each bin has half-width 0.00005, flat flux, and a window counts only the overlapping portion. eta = 1.3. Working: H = 0.319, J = 0.25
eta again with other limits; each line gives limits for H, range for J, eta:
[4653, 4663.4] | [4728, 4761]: 0.9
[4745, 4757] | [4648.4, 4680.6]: 1.1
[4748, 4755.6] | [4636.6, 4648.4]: 1.0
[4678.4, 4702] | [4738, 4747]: 1.3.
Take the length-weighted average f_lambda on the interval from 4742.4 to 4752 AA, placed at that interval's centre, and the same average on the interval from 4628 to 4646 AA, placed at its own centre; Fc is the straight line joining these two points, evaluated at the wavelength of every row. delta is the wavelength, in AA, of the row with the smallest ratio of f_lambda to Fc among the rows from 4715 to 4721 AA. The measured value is 4715.76 AA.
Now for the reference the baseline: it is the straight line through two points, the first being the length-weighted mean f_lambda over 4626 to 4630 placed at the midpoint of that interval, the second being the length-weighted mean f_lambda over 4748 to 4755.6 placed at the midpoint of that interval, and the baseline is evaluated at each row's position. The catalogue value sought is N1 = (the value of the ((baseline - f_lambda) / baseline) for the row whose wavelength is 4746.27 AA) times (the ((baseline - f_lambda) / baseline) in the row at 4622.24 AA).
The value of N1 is 0.0000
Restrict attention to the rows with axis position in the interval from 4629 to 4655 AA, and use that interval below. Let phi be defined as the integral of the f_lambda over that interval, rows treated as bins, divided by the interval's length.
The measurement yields 11.41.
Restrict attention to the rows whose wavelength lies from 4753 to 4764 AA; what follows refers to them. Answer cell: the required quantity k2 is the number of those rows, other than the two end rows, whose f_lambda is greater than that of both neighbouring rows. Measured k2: 3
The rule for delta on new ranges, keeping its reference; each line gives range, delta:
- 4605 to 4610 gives 4606.30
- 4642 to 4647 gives 4646.78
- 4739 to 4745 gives 4739.71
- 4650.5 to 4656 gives 4653.20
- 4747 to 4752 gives 4748.45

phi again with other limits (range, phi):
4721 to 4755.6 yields 11.32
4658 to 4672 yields 11.37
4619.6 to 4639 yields 11.55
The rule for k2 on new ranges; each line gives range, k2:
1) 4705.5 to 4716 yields 2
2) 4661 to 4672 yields 3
